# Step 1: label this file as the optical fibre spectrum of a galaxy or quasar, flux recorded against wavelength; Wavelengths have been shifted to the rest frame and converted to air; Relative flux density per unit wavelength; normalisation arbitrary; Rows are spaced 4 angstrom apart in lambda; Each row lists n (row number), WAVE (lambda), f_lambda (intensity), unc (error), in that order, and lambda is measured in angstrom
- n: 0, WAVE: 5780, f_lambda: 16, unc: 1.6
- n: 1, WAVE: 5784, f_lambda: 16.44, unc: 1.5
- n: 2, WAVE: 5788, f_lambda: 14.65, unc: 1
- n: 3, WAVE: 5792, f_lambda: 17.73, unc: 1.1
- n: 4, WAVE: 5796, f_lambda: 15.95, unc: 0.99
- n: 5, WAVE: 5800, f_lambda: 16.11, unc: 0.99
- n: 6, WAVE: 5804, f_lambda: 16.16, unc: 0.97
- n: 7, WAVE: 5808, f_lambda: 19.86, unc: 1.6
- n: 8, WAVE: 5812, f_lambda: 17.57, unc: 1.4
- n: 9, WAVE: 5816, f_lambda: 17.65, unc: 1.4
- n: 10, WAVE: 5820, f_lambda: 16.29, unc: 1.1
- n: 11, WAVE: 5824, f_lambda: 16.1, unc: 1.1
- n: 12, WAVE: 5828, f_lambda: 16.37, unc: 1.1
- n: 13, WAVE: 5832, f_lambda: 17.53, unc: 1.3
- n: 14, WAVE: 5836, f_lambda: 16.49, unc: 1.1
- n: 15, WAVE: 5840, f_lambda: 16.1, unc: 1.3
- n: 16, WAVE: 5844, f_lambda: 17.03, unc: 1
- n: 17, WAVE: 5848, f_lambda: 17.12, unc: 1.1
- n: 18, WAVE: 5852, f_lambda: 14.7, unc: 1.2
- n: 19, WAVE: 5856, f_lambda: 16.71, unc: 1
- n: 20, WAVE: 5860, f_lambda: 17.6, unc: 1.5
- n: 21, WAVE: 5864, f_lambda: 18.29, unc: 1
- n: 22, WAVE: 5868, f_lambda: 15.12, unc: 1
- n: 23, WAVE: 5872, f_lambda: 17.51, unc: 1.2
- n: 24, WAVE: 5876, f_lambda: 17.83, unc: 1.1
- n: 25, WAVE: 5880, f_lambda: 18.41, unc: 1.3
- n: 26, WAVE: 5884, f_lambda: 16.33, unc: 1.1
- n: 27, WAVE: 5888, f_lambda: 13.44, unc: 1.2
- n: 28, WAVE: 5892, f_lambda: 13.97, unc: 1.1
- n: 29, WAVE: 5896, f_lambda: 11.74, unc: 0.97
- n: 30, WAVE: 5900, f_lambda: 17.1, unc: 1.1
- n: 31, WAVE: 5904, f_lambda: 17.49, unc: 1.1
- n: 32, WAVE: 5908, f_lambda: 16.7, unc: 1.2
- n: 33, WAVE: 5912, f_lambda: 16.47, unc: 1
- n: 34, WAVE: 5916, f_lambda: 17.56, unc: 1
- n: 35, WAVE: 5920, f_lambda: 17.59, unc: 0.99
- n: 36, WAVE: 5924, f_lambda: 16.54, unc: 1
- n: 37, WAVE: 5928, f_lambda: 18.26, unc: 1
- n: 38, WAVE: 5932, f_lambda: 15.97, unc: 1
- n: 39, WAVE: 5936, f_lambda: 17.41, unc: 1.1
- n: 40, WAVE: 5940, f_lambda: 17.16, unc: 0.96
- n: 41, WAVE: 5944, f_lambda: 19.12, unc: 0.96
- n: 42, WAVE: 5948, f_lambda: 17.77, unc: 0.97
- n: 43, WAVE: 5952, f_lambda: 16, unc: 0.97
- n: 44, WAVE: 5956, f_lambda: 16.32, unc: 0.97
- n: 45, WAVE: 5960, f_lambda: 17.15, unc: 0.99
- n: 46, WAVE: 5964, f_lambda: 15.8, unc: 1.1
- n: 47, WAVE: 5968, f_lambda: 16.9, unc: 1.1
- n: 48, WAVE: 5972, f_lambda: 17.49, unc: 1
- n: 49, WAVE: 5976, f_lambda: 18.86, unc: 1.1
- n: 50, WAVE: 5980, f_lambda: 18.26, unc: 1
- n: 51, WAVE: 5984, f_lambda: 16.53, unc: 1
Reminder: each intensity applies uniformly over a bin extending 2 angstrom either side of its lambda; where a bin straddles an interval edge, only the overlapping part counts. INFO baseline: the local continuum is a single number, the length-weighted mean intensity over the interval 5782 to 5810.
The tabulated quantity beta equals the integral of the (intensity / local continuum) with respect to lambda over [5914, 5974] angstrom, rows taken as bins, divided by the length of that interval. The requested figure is 1.026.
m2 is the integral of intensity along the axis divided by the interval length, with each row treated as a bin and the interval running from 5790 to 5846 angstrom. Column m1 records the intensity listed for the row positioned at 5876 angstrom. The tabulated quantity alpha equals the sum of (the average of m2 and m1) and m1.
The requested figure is 35.2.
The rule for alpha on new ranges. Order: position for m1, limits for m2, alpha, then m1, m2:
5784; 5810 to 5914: 32.9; 16.44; 16.45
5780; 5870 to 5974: 32.3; 16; 16.69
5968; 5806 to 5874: 33.8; 16.9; 16.94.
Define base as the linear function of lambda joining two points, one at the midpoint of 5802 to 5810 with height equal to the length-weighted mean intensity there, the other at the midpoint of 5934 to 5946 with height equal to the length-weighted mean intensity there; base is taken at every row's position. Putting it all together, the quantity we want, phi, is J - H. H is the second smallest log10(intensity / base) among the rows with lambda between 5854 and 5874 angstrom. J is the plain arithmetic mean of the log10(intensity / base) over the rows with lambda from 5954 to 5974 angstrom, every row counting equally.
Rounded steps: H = -0.032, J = -0.029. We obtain 0.003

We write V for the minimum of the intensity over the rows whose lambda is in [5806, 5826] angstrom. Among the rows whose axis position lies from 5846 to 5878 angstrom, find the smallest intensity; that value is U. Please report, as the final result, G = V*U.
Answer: 237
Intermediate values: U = 14.7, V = 16.1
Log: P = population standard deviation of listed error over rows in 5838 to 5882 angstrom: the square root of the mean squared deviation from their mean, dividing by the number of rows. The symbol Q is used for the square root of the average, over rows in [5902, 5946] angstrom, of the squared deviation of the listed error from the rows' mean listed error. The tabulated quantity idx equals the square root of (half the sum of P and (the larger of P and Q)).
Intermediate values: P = 0.16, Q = 0.07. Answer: 0.39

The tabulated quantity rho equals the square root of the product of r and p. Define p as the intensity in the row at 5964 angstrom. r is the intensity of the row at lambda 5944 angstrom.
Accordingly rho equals 17.4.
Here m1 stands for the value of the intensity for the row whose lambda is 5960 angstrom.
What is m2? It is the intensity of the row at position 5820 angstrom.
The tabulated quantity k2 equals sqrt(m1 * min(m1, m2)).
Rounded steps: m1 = 17.15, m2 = 16.29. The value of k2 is 16.7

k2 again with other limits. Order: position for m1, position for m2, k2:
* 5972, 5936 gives 17.4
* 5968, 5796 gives 16.4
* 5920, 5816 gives 17.6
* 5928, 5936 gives 17.8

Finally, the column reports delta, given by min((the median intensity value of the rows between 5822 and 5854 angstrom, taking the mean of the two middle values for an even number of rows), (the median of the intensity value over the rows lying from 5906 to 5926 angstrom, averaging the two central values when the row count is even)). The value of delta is 16.4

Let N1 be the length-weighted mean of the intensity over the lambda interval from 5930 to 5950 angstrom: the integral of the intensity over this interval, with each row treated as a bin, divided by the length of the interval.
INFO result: 17.5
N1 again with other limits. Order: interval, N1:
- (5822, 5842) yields 16.5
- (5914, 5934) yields 17.2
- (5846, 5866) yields 16.9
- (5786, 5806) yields 16.1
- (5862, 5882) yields 17.4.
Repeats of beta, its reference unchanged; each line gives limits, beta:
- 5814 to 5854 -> 0.990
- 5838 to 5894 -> 0.984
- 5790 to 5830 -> 1.017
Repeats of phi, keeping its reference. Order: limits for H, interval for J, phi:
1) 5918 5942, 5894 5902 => -0.068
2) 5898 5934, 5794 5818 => 0.016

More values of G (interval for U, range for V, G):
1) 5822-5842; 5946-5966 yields 254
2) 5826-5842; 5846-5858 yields 237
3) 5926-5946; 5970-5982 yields 279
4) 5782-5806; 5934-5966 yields 231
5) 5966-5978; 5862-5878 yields 256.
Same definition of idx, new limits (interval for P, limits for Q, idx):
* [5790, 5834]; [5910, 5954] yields 0.44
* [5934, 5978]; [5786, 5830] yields 0.36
